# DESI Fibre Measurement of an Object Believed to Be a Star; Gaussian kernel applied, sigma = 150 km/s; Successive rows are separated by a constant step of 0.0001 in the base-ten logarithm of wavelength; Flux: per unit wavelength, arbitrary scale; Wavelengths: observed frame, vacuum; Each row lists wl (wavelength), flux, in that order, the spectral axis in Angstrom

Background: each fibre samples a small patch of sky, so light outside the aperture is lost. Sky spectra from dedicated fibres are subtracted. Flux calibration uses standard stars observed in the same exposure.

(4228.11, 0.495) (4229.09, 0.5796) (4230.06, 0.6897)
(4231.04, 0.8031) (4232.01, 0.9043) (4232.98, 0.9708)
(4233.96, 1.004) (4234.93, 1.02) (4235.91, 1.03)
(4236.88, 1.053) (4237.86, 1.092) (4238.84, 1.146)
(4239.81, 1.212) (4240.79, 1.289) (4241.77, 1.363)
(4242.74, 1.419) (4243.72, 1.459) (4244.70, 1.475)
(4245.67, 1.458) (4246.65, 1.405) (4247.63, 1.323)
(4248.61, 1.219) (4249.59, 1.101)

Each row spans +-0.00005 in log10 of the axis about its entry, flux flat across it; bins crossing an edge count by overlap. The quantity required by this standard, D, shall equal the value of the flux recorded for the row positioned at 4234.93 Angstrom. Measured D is 1.02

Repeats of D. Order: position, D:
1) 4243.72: 1.459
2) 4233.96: 1.004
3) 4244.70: 1.475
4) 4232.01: 0.9043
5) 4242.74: 1.419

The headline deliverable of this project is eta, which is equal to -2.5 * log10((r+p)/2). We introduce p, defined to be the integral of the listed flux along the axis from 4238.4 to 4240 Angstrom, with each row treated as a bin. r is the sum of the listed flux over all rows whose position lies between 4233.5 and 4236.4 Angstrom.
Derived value -1.0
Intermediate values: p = 1.9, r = 3.1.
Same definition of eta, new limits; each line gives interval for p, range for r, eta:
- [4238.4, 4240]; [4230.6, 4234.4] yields -1.1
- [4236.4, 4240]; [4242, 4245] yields -1.6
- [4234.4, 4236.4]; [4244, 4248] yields -1.5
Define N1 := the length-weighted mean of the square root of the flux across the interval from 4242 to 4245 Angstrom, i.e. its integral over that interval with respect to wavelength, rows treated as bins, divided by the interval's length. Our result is 1.20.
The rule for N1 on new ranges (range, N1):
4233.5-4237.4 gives 1.01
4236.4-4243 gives 1.10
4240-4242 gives 1.14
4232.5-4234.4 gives 0.99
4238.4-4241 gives 1.10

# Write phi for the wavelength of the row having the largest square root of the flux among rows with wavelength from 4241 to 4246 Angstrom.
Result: 4244.70 Angstrom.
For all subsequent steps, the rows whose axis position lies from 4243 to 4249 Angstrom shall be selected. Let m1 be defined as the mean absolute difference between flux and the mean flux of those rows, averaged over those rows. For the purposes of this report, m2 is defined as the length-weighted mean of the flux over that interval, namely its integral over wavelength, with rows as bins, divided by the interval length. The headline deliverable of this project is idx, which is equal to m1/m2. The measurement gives 0.057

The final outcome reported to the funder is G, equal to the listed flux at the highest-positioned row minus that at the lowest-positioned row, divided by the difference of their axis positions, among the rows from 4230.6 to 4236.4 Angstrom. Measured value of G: 0.0466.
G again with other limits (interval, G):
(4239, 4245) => 0.0538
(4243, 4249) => -0.0491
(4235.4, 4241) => 0.0531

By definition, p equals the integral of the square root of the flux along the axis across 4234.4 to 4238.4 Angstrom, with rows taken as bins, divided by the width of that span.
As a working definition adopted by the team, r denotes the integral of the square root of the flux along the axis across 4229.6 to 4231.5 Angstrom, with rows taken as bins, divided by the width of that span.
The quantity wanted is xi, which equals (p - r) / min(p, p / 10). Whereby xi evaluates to 1.6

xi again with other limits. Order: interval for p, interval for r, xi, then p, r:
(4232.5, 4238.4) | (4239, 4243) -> -1.3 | 1.01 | 1.14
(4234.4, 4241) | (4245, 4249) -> -1.1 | 1.05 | 1.17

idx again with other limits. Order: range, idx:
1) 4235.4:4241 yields 0.070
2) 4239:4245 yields 0.060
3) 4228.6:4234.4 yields 0.163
